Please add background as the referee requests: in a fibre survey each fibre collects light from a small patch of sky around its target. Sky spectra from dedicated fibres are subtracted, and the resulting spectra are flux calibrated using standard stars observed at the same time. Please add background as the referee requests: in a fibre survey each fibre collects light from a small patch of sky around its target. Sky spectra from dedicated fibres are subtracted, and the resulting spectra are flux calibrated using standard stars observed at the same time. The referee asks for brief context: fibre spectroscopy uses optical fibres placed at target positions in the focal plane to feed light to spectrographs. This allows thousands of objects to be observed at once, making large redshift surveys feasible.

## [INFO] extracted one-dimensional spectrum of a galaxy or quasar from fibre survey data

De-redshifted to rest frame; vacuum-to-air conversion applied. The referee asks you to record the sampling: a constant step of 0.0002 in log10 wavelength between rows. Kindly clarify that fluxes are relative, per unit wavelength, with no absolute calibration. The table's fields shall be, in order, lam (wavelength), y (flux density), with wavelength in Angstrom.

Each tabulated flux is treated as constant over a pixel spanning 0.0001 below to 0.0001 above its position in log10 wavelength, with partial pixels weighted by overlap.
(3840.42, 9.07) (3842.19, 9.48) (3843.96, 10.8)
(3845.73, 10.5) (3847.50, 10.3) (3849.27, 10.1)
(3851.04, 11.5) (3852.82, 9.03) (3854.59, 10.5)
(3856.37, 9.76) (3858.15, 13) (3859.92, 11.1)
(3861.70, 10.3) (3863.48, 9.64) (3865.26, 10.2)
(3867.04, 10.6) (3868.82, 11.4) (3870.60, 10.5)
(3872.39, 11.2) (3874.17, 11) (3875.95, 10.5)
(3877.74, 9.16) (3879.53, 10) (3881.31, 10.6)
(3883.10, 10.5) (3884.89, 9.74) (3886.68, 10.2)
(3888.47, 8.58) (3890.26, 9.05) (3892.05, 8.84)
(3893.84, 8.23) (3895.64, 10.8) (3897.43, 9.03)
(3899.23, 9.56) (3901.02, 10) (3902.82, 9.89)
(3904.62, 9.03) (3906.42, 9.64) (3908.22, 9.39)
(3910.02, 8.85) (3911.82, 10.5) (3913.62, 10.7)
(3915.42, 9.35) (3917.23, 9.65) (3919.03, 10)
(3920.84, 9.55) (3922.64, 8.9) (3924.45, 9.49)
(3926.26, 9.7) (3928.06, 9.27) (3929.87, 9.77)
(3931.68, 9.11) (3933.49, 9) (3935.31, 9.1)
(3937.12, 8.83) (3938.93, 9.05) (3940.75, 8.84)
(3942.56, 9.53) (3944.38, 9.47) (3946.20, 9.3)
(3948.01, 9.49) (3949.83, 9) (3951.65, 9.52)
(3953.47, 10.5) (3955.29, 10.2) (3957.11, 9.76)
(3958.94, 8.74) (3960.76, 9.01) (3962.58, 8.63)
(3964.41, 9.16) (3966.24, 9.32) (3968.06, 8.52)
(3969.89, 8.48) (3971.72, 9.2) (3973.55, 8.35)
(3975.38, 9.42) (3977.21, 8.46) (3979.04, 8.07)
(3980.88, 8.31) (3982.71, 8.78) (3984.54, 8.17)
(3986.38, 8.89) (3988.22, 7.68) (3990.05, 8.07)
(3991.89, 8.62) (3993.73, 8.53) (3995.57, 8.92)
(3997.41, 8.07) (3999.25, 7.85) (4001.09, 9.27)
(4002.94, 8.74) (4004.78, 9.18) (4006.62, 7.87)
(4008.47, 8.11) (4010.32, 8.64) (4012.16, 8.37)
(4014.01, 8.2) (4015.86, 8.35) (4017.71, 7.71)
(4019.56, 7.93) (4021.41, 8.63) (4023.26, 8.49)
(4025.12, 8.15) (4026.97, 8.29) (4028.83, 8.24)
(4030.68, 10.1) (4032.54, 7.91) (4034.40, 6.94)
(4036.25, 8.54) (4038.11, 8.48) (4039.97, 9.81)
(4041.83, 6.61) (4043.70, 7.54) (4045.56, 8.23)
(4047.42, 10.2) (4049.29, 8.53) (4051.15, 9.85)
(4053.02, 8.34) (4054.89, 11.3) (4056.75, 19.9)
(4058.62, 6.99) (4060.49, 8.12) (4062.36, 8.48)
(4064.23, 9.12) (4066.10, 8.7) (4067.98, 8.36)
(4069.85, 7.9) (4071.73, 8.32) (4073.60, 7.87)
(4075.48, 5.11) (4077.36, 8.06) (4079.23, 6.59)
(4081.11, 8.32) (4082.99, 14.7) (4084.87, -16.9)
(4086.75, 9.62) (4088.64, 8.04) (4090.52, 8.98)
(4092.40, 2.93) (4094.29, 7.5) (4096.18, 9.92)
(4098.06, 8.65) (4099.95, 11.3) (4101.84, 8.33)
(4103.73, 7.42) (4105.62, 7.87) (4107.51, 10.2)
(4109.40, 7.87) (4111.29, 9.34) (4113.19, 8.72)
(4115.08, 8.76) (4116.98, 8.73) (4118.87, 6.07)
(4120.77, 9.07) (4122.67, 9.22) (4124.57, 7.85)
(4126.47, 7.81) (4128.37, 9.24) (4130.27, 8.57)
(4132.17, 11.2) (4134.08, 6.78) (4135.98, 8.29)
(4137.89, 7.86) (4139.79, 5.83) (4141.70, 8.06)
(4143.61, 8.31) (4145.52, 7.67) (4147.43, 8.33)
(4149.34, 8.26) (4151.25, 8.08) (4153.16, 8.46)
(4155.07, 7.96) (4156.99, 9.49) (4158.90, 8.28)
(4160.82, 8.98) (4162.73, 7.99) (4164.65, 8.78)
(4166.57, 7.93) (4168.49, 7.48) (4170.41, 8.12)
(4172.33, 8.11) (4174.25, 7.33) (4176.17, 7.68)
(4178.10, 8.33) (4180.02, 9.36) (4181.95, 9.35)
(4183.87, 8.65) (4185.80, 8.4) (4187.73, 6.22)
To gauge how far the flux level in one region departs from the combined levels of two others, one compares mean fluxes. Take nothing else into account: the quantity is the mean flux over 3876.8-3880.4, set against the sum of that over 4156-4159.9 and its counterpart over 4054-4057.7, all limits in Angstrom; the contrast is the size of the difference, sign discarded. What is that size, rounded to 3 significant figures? 14.9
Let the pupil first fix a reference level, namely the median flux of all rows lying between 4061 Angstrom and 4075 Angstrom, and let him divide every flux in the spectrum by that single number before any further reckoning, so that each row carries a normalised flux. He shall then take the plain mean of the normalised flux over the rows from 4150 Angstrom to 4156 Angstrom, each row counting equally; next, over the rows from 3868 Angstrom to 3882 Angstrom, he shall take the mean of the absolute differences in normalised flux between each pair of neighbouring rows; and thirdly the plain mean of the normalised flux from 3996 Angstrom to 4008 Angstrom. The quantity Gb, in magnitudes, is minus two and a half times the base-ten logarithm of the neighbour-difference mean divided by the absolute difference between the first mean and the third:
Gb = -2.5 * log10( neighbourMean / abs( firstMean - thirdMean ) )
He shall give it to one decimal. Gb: -0.9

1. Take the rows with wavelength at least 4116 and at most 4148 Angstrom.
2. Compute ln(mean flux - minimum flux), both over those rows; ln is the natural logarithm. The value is 0.85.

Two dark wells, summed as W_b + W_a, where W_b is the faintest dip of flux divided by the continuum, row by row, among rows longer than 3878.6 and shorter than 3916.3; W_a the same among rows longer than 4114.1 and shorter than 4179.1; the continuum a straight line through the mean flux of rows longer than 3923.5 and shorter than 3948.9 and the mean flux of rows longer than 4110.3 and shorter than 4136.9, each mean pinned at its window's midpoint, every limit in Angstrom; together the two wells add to 1.6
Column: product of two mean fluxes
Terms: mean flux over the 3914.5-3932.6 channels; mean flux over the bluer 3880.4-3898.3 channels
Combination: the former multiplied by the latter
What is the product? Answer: 91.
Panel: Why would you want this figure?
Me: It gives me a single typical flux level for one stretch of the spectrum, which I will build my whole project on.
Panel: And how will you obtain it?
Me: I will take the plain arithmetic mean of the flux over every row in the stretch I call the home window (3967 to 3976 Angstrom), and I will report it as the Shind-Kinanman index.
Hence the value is 8.79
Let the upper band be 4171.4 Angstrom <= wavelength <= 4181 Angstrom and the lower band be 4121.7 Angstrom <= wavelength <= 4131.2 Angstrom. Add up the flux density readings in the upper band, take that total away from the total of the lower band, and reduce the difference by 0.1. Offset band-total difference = 1.8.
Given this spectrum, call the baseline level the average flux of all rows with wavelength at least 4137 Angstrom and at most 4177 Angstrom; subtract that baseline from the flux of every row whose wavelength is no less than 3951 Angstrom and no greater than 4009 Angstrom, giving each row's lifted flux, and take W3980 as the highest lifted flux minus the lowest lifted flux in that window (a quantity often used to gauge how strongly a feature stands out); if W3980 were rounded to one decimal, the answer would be 2.8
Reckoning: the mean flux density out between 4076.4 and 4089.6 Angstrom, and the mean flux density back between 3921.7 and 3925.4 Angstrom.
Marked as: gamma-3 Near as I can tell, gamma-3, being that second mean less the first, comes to 3.7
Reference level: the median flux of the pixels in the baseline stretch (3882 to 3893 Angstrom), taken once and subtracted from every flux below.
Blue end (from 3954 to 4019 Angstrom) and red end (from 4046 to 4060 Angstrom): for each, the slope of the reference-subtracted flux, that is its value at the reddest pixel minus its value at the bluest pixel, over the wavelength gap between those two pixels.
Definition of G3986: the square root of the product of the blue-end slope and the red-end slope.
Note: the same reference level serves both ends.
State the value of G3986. 0.11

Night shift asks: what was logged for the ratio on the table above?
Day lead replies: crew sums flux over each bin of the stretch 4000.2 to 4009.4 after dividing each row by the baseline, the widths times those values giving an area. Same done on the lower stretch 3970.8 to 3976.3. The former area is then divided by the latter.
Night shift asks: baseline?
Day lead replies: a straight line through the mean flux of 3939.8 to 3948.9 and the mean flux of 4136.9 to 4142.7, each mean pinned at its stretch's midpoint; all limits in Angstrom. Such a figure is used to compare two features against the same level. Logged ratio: 1.7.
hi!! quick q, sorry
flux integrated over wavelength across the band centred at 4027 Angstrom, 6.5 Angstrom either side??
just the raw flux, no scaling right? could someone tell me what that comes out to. 111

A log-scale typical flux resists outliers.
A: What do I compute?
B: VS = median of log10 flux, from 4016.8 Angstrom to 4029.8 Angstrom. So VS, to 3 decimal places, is 0.916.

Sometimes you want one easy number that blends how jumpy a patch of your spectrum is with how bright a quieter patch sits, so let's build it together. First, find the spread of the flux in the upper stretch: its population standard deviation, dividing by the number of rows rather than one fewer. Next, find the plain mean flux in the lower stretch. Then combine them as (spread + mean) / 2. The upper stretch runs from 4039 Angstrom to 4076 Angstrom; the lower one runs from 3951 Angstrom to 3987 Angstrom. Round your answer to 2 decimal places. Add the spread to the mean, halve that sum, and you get 5.90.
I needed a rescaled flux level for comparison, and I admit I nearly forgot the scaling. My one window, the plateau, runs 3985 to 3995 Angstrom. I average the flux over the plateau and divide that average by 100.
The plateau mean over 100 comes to 0.084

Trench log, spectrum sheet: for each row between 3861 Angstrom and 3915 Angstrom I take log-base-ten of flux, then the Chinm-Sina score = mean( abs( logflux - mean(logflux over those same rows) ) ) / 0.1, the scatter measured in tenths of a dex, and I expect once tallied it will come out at 0.30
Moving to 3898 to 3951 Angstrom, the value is 0.17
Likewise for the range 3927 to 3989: 0.22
